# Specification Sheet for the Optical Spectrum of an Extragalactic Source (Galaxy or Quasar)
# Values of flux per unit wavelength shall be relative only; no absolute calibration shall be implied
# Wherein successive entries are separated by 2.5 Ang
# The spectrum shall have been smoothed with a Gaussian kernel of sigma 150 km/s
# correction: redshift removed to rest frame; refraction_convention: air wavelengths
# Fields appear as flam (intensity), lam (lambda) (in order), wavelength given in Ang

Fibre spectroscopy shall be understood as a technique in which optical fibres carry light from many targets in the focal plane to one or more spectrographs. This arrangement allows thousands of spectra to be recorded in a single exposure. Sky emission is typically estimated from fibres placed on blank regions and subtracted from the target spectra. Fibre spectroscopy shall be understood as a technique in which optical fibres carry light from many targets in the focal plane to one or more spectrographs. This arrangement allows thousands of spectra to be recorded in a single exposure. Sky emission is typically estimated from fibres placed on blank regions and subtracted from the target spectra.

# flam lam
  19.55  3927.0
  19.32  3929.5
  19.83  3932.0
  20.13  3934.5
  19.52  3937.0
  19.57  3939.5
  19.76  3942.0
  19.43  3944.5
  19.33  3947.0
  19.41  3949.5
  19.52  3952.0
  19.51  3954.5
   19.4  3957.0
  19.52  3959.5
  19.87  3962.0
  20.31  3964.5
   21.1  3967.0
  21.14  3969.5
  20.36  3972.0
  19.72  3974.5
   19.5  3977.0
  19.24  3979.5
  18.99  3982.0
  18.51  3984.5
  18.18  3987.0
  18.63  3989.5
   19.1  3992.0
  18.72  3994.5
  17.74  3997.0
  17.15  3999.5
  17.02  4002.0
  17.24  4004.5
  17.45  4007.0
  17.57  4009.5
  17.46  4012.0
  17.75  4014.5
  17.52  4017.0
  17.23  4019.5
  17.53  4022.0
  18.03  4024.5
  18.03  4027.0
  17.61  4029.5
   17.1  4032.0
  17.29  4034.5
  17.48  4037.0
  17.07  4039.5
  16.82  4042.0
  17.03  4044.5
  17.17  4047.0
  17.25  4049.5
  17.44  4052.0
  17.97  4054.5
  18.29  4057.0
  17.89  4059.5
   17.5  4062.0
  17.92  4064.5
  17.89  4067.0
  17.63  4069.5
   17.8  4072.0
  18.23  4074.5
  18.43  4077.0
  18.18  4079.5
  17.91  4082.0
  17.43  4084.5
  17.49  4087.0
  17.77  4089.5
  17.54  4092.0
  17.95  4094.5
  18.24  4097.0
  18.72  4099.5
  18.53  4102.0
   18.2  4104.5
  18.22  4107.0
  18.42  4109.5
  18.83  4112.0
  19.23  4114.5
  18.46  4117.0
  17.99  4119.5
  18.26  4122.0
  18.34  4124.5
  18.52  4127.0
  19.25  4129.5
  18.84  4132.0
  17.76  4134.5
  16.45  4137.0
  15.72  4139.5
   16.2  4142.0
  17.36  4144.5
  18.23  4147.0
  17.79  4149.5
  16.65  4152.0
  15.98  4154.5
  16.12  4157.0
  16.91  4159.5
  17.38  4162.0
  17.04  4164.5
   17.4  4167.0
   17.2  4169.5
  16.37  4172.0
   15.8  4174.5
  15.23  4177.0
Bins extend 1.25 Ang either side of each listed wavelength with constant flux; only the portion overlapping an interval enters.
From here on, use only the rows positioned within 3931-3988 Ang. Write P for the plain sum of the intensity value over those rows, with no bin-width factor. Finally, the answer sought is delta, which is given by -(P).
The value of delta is -452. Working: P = 452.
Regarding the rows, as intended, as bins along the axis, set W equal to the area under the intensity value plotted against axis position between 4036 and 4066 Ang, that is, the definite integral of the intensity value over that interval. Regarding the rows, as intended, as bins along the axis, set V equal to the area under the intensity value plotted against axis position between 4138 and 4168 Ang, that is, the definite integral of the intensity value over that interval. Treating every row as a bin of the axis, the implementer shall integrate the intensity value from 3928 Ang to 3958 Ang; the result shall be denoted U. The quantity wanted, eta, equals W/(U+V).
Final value 0.48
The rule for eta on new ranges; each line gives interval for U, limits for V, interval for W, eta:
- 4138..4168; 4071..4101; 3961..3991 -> 0.56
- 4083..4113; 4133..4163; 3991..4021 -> 0.50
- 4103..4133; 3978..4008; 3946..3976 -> 0.54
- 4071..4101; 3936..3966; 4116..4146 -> 0.47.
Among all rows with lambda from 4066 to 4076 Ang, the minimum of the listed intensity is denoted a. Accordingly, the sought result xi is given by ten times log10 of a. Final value 12.5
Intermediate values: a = 17.63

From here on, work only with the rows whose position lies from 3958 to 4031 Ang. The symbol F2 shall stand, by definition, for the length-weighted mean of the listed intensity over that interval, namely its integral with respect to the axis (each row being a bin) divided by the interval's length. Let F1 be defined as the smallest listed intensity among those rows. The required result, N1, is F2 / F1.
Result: 1.090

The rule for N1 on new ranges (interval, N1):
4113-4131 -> 1.033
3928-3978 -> 1.026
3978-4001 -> 1.077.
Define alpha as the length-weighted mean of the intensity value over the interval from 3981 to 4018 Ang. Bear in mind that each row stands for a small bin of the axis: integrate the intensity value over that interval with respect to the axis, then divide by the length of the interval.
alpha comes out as 17.9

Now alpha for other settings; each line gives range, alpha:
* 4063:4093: 17.9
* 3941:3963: 19.5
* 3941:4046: 18.5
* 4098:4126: 18.5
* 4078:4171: 17.7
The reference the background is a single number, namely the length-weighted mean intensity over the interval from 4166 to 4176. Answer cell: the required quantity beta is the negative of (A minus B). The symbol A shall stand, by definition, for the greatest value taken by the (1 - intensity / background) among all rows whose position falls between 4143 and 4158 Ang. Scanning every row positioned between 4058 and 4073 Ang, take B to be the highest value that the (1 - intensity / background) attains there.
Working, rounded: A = 0.04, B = -0.05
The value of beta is -0.09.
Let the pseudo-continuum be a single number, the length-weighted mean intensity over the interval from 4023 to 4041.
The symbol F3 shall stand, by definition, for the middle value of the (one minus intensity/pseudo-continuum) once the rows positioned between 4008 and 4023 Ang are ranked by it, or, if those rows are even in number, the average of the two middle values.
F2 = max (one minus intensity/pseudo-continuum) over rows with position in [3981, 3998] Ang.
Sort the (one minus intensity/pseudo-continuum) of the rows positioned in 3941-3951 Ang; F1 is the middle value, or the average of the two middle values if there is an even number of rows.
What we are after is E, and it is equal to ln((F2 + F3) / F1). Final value -2.0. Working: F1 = -0.11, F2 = -0.01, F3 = 0.00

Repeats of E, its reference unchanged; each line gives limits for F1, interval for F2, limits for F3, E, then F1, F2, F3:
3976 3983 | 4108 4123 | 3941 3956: 0.3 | -0.10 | -0.03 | -0.11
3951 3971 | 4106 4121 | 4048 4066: -0.9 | -0.13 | -0.03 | -0.02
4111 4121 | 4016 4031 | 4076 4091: -3.0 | -0.07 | 0.02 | -0.02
